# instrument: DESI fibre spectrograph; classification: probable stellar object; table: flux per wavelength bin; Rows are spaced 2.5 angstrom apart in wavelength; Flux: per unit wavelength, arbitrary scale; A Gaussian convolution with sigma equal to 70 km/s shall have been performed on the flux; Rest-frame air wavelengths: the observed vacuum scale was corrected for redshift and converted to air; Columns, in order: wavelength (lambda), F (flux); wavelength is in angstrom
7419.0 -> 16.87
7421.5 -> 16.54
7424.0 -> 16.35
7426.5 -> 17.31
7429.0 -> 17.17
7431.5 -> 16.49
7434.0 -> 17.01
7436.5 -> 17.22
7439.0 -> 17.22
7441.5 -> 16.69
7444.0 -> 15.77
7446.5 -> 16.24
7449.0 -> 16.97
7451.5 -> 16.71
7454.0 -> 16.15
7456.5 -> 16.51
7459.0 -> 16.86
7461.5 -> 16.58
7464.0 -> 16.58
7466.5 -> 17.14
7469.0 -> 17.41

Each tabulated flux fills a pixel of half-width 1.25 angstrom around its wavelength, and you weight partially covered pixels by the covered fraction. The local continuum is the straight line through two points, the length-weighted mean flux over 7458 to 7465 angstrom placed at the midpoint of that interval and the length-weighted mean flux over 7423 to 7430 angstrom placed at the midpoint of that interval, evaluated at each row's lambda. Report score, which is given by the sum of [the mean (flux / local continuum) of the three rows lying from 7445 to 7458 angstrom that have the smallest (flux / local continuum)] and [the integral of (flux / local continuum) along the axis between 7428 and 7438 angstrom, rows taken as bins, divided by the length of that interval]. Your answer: 1.98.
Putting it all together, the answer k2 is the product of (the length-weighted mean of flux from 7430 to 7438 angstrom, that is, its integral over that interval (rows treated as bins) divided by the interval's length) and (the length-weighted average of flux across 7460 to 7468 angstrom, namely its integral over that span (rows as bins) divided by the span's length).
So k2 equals 284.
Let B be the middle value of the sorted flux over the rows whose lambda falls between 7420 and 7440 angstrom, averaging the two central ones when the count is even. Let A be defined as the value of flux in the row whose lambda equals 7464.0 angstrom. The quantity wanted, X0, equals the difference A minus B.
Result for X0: -0.51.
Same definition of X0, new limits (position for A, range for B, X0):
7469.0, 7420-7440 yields 0.32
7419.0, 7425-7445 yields -0.22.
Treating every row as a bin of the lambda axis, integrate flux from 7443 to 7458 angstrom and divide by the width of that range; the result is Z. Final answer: 16.4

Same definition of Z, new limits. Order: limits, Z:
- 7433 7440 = 17.2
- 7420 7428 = 16.8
